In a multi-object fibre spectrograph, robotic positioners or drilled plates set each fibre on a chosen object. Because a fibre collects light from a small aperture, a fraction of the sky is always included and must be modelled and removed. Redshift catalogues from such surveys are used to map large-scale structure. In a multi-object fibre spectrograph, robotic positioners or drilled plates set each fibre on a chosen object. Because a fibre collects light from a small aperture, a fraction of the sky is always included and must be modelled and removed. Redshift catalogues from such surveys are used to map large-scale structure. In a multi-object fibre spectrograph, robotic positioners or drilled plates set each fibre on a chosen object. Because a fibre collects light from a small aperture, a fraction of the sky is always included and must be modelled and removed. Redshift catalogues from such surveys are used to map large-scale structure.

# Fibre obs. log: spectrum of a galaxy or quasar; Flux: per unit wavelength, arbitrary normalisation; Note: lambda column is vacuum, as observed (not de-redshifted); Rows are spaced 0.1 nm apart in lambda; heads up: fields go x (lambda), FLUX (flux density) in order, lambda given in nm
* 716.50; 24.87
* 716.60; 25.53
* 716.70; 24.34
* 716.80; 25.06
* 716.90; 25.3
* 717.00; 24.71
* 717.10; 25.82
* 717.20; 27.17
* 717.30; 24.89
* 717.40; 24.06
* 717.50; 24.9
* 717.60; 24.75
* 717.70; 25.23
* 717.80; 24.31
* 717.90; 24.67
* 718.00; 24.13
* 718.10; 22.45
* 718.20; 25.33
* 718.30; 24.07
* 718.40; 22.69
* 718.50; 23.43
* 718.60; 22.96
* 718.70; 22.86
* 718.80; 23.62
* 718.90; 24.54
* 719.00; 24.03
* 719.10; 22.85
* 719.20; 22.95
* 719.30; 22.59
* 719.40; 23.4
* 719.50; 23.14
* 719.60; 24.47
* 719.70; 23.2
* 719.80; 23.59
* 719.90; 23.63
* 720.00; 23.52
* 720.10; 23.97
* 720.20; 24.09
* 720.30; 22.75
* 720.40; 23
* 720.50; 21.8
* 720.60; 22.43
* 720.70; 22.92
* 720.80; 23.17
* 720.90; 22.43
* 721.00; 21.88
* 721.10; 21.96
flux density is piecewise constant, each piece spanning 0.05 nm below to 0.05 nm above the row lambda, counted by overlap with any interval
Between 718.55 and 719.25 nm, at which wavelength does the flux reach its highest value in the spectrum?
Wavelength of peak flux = 718.90 nm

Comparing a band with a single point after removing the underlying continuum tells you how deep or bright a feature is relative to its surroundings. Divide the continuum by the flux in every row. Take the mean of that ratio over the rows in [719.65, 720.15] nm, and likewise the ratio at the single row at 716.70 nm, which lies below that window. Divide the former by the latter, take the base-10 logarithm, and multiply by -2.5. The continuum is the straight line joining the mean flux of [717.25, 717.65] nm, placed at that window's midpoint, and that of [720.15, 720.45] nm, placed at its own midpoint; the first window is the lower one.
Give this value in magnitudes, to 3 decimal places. 0.034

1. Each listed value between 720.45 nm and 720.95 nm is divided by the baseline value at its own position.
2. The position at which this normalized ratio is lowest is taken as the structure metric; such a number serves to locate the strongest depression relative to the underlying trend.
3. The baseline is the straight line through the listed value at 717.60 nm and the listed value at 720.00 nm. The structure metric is 720.50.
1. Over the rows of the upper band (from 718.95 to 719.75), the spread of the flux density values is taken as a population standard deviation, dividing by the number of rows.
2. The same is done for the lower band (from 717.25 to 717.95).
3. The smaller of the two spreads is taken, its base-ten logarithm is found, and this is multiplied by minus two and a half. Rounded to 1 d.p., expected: 1.1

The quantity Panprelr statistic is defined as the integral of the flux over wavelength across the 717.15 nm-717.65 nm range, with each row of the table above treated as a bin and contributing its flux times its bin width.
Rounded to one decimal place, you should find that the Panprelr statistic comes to 12.6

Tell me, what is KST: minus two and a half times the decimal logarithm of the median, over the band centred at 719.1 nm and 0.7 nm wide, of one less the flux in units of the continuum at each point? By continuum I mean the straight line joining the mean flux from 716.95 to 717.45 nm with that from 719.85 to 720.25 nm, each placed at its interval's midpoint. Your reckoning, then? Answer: 3.65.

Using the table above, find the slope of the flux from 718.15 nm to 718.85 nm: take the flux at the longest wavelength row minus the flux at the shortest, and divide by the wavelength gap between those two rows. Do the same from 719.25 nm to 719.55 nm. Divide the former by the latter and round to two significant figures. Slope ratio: -1.0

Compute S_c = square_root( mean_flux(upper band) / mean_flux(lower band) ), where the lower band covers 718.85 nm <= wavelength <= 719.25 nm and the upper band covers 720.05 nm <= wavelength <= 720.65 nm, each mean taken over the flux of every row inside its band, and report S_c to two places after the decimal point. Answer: 0.99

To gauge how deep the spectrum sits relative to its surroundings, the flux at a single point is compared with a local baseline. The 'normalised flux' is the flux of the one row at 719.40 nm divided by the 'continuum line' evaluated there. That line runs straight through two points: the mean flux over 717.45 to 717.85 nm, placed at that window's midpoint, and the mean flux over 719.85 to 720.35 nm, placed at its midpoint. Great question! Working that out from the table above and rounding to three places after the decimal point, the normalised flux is 0.978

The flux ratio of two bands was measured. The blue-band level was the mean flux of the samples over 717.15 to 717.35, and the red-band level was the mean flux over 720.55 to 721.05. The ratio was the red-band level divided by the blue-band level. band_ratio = 0.87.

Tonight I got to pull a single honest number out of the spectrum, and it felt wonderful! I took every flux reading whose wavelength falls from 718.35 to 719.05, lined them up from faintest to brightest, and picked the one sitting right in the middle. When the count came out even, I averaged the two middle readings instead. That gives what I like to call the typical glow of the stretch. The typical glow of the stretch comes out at 23.4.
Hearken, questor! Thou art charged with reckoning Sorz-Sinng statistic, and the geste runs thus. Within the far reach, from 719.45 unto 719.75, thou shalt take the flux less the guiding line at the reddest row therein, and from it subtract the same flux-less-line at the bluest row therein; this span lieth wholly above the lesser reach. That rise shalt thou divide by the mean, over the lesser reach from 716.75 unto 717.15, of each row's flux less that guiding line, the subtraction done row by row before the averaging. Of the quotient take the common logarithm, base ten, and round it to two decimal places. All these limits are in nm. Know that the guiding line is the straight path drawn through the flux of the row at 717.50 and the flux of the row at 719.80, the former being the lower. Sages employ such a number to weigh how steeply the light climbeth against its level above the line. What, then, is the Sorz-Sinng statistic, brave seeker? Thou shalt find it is 1.27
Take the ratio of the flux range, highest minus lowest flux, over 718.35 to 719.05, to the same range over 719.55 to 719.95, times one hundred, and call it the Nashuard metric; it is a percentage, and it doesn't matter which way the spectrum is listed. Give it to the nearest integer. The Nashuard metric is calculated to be 146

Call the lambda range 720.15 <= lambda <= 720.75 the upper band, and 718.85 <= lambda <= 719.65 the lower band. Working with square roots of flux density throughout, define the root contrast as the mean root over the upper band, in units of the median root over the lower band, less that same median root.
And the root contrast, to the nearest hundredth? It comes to -3.83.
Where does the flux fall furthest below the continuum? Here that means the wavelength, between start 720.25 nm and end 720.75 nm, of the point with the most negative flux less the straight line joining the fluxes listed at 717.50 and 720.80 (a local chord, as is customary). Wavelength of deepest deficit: 720.50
